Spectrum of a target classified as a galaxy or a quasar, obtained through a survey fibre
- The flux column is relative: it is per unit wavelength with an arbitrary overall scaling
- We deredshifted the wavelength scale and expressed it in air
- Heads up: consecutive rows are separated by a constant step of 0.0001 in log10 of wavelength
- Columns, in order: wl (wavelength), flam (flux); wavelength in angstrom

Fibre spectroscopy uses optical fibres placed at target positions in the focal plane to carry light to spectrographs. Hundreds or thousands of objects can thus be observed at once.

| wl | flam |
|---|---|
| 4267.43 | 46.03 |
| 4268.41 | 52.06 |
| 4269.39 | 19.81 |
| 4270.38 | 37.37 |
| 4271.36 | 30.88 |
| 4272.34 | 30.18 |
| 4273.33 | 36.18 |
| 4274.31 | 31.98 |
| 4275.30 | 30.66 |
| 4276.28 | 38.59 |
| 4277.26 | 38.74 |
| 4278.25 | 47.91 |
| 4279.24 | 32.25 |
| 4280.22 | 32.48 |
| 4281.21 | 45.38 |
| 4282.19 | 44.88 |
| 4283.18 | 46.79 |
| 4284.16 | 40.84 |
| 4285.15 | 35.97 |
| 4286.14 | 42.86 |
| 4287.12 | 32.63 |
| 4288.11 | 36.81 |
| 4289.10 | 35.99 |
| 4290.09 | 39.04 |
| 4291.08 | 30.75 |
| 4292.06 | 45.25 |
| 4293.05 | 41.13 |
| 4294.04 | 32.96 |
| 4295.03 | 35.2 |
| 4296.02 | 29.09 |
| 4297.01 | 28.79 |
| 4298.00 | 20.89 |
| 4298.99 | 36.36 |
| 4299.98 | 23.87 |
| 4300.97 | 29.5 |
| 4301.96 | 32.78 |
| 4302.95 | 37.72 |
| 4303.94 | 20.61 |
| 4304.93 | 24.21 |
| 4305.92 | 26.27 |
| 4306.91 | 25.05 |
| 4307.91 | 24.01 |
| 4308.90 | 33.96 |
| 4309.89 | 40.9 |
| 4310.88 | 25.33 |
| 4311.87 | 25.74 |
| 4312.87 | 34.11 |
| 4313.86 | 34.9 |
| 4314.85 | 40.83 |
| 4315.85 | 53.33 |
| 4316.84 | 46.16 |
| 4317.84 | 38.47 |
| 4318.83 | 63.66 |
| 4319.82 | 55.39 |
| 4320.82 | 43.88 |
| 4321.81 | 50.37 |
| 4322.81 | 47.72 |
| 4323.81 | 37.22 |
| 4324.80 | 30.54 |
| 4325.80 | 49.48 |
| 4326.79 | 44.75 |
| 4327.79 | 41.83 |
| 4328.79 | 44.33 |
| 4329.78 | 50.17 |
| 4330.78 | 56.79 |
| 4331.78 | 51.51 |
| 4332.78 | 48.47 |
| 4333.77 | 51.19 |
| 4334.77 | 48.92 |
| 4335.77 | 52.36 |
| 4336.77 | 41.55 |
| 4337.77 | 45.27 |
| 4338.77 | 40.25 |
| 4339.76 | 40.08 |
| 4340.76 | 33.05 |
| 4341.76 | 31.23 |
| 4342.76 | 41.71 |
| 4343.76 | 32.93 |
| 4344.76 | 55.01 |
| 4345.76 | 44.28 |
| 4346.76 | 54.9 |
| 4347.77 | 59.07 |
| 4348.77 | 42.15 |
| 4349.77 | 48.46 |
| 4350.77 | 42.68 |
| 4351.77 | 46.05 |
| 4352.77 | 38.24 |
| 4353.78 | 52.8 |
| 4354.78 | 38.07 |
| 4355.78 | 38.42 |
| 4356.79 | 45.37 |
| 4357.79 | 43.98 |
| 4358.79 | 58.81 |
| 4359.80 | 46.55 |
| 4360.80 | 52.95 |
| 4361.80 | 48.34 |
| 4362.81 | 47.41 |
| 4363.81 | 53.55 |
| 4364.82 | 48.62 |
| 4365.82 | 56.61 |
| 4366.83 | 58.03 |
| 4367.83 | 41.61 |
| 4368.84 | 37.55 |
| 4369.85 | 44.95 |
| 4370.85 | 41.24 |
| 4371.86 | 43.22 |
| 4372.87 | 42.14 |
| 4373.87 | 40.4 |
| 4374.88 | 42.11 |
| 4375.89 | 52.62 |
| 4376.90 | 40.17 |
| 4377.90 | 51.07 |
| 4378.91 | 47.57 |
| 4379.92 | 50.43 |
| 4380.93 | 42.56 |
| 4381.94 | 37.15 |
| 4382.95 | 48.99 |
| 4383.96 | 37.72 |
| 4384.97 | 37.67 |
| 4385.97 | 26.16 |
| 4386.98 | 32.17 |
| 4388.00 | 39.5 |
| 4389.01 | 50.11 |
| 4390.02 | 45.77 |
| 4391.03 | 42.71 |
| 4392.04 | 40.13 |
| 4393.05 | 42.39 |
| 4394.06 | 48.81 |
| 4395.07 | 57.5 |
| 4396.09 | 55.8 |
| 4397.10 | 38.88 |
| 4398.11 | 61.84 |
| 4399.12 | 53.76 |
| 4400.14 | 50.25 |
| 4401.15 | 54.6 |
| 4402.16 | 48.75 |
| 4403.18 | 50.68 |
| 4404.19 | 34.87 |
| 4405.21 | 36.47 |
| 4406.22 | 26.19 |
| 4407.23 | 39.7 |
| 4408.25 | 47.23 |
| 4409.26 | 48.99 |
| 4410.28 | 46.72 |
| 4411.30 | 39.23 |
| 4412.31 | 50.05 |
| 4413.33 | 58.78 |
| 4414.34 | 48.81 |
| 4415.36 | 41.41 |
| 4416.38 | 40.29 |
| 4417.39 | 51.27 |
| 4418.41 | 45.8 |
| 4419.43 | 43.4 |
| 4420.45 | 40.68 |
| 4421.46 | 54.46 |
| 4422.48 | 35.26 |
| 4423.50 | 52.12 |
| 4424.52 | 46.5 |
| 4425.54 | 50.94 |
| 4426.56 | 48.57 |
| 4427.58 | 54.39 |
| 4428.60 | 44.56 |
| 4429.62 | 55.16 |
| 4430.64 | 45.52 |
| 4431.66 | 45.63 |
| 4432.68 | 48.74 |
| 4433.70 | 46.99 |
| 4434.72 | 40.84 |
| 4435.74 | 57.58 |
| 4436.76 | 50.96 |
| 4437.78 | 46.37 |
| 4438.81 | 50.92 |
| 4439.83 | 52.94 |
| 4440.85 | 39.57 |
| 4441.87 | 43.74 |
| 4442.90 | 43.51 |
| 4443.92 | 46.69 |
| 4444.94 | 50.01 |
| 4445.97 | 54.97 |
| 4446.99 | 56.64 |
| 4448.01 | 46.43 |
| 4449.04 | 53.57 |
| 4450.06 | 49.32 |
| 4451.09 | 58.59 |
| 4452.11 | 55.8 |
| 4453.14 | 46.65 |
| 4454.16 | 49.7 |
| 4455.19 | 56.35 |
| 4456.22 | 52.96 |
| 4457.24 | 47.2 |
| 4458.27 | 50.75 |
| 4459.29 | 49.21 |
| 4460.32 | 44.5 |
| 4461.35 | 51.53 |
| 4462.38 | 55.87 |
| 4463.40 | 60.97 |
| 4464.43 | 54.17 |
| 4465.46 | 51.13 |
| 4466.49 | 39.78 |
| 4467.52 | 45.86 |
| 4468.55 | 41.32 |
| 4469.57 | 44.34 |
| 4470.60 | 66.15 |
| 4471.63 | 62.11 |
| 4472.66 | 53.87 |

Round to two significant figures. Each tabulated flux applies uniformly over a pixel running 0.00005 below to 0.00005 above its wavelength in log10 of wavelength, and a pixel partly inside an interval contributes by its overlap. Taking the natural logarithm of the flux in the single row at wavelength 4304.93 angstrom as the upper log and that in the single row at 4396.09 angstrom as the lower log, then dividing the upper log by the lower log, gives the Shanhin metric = 0.79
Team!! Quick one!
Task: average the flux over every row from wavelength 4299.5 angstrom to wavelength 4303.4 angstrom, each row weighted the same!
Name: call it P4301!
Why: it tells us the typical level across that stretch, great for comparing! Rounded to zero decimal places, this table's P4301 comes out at 31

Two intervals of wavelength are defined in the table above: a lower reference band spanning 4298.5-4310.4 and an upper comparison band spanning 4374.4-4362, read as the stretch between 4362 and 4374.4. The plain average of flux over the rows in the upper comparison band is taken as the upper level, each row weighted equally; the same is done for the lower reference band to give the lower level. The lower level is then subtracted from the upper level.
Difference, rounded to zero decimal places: 17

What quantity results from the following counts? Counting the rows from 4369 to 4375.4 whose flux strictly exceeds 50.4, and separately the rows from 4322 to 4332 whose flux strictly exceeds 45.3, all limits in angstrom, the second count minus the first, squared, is 25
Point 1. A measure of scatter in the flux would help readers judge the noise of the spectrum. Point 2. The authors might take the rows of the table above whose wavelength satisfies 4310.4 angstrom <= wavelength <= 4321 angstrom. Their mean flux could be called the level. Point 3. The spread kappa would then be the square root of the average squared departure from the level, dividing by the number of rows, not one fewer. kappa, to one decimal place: 11.5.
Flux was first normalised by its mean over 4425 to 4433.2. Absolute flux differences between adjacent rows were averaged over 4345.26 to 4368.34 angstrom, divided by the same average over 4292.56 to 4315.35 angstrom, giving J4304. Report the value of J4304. 1.21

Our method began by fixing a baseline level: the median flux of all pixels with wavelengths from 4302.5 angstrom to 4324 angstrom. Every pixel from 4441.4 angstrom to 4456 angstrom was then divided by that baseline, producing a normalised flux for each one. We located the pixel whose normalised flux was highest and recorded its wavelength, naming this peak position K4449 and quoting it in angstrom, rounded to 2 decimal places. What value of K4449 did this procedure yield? 4451.09 angstrom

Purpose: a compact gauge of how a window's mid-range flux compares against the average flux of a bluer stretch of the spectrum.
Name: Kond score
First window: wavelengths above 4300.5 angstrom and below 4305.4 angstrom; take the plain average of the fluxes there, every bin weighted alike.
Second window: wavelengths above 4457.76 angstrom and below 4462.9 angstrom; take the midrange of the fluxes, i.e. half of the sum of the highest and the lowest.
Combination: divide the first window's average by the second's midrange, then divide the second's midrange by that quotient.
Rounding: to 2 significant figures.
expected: 87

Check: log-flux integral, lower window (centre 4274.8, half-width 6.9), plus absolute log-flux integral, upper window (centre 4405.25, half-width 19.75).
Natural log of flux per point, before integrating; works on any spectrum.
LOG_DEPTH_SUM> 199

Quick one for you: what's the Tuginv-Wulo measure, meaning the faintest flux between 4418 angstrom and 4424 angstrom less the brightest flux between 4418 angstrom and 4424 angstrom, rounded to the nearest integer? -19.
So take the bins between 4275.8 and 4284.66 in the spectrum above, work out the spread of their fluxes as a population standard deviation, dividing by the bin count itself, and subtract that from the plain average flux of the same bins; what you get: 35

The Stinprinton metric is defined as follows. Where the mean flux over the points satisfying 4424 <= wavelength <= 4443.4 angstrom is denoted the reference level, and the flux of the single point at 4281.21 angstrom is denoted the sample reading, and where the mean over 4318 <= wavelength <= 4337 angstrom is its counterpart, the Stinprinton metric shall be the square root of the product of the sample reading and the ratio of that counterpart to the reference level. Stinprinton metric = 6.7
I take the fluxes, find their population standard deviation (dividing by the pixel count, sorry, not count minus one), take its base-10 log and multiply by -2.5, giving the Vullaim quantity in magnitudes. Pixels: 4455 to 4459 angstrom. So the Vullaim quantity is -1.3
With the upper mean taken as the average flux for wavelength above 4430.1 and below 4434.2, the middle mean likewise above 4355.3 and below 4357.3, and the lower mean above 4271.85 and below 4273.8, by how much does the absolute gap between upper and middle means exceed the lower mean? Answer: -28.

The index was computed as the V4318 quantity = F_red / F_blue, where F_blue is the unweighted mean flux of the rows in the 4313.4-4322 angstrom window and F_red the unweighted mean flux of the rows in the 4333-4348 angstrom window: 0.94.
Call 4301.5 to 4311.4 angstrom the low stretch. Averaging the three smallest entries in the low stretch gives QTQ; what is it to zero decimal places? 23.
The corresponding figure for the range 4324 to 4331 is 39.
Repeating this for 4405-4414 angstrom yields 34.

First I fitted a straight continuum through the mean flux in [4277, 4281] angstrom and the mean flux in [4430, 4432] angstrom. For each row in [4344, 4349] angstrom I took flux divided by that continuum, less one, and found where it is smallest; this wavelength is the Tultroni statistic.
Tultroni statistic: 4348.77 angstrom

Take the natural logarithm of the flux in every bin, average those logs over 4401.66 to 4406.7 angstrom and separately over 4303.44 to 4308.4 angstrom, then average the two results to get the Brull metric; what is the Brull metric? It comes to 3.41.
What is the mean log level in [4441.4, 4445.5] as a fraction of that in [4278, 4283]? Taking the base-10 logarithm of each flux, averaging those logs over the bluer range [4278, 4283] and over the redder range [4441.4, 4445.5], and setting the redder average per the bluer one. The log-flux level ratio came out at 1.04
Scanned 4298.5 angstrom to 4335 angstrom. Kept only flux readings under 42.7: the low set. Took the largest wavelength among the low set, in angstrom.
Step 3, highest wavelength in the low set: 4327.79 angstrom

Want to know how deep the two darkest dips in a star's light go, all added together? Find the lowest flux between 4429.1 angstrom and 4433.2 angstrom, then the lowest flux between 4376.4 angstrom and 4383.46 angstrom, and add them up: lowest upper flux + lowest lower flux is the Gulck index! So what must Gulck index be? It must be 83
